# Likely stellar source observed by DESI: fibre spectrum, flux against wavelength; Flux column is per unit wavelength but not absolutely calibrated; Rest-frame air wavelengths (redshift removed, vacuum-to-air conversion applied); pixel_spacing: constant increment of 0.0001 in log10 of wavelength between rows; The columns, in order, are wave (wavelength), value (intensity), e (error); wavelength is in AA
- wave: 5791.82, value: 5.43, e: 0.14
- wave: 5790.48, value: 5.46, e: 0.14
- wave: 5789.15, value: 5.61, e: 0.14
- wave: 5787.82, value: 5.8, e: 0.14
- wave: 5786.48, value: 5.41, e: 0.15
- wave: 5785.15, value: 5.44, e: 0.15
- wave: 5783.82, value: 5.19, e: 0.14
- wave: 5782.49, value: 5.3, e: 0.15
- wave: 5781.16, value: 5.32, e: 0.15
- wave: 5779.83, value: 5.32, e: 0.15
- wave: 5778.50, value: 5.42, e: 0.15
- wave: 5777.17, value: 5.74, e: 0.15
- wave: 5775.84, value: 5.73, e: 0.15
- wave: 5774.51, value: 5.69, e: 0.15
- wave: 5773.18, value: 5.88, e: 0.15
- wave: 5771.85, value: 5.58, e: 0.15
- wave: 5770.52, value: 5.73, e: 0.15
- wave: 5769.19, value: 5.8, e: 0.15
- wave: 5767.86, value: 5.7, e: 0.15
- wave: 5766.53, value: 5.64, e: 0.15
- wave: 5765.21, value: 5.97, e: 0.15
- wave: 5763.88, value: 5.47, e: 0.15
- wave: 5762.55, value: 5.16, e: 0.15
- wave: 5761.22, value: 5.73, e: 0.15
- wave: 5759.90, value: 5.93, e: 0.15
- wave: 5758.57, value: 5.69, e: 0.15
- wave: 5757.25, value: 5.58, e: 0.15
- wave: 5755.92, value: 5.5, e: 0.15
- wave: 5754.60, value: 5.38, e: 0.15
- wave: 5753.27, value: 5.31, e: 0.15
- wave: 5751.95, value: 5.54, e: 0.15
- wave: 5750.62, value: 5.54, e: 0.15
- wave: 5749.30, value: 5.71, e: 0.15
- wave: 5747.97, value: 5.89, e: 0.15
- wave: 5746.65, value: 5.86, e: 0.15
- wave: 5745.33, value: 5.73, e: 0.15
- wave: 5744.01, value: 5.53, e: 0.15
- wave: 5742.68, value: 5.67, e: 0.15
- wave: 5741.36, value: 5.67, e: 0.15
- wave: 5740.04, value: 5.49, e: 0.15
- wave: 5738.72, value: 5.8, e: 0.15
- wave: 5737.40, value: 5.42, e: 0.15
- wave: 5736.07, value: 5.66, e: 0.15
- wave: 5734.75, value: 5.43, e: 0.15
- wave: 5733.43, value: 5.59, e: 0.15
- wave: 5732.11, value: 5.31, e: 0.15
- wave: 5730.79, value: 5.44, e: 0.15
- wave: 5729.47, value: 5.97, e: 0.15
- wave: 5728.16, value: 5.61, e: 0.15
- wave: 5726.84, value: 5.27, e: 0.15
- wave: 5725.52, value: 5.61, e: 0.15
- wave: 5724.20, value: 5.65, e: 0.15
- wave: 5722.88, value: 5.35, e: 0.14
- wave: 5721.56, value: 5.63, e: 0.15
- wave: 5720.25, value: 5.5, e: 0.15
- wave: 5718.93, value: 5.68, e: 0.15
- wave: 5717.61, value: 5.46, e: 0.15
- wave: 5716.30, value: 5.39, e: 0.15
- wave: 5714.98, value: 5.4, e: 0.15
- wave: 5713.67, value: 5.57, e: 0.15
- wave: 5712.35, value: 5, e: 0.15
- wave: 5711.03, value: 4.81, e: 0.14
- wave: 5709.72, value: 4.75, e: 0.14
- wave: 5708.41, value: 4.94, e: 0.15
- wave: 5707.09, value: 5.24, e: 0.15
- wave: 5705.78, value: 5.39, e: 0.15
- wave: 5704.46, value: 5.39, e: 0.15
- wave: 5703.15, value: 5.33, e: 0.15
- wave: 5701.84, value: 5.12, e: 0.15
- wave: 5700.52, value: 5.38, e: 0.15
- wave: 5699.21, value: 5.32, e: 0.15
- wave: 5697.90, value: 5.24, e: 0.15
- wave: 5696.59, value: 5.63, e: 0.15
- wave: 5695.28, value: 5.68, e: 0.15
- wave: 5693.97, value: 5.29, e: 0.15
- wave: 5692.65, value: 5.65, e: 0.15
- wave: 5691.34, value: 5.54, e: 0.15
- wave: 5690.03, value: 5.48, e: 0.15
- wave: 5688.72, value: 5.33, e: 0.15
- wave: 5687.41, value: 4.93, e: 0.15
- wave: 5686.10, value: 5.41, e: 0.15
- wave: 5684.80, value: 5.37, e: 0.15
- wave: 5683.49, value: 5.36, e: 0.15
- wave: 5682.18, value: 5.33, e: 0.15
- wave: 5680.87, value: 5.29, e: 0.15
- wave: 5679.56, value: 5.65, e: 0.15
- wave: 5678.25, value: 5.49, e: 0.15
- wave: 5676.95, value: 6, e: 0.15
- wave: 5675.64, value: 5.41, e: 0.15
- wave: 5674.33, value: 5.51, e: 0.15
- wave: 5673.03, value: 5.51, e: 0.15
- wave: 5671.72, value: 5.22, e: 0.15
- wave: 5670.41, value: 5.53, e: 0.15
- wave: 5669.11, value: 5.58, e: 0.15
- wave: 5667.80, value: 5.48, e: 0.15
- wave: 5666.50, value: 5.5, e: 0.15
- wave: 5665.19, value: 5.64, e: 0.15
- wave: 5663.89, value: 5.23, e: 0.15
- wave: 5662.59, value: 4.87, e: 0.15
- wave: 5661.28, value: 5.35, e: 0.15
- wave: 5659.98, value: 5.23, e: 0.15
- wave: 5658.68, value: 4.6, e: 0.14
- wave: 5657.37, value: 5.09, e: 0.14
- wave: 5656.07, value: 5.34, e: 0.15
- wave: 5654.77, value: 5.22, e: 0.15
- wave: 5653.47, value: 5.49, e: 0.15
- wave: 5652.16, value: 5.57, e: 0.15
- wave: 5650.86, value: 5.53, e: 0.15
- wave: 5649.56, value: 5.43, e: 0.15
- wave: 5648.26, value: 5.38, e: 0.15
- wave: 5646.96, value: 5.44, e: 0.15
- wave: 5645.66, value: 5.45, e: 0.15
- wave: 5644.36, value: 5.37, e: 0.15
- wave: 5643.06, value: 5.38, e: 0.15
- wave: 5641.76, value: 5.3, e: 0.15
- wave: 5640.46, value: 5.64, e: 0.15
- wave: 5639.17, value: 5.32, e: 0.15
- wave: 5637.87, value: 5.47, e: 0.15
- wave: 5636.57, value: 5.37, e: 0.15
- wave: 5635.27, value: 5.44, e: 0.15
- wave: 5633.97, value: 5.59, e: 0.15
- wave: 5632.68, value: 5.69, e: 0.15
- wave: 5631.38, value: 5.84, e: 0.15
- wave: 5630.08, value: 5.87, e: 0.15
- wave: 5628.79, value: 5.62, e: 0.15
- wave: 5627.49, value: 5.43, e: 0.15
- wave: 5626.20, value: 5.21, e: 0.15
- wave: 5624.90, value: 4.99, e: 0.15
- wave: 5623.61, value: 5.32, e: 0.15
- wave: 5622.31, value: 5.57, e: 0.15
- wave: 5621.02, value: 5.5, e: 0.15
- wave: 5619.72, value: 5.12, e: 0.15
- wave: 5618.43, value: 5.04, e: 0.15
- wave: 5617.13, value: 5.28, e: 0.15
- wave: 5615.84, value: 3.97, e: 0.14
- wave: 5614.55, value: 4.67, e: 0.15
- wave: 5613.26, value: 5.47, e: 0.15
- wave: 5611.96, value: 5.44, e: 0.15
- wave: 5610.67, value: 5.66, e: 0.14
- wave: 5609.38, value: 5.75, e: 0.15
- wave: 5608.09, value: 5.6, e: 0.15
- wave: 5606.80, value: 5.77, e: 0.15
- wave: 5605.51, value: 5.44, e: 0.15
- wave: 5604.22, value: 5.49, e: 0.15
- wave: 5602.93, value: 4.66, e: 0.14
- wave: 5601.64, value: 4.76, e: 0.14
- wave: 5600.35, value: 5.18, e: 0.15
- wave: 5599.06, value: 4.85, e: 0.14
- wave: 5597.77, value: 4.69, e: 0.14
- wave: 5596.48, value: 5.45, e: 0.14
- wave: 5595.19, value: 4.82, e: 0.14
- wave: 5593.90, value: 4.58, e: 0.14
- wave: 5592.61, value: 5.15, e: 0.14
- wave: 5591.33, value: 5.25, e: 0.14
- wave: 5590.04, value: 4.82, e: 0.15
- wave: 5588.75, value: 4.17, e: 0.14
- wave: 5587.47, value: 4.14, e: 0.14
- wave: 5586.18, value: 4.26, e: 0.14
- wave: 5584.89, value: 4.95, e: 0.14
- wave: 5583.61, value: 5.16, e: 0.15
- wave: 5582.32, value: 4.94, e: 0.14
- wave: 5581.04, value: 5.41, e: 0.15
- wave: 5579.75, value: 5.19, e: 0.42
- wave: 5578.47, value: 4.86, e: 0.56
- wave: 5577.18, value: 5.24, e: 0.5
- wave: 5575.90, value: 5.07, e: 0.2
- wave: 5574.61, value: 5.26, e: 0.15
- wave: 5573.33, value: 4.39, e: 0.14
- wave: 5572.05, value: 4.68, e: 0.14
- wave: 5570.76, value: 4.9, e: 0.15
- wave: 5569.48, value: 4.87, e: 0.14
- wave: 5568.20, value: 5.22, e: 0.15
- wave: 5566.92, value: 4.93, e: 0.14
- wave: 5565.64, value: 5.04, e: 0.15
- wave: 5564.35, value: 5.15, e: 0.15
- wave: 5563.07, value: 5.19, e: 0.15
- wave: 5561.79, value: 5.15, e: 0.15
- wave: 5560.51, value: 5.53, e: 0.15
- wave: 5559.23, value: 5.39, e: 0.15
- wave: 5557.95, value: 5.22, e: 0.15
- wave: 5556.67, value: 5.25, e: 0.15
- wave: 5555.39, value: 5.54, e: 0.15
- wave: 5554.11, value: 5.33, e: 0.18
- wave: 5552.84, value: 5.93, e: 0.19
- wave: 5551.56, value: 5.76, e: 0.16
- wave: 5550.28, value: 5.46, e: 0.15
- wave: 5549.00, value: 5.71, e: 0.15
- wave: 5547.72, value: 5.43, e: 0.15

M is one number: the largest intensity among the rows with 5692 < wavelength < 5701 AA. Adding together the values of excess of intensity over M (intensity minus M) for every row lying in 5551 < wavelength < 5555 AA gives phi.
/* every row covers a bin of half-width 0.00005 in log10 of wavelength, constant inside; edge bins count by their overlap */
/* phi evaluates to 0.0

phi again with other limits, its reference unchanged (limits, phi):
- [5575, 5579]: -1.9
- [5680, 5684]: -1.1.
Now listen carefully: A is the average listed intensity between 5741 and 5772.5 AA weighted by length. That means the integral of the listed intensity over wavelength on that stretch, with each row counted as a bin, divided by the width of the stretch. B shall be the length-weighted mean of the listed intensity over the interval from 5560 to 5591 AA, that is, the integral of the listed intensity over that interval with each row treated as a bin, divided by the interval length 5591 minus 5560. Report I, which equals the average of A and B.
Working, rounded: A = 5.64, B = 4.94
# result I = 5.29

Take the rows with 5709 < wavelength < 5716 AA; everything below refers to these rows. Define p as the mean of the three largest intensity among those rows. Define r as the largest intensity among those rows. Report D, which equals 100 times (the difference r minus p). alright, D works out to 25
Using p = 5.32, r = 5.57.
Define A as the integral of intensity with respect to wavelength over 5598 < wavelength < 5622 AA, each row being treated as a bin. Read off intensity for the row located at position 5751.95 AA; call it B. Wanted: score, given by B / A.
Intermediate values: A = 125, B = 5.54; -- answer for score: 0.0444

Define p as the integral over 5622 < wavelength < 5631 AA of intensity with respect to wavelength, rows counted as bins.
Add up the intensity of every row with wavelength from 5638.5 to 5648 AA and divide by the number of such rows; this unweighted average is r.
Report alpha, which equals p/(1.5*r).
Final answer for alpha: 6.0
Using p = 48.9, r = 5.41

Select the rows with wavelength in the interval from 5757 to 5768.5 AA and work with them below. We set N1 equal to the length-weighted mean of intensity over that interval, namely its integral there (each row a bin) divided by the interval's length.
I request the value 5.66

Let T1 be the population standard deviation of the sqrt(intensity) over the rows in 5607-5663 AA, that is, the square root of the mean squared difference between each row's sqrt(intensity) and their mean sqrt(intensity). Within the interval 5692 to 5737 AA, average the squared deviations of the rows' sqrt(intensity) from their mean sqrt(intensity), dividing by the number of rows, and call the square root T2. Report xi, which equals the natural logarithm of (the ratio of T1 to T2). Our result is 0.3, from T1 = 0.076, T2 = 0.056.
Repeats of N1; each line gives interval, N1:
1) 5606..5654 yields 5.40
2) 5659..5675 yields 5.37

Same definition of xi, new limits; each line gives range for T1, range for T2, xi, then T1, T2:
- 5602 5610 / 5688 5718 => 0.4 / 0.082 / 0.054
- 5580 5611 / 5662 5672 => 0.7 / 0.106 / 0.052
